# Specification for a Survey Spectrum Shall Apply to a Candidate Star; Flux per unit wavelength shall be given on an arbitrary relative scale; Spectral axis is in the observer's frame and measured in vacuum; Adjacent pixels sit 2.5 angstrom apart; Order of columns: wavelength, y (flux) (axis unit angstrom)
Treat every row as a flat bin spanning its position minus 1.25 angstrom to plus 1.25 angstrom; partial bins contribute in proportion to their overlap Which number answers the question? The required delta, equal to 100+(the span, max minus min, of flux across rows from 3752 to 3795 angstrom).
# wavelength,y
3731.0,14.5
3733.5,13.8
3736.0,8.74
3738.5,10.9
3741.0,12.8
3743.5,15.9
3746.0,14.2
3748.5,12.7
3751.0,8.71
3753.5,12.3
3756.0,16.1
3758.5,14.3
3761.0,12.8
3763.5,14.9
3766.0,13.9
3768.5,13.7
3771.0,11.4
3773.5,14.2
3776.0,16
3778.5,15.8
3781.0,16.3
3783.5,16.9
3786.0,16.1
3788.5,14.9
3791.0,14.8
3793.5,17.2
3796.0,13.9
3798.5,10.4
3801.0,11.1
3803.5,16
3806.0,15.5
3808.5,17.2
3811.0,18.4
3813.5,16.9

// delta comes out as 105.8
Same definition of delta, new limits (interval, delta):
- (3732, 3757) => 107.4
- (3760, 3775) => 103.5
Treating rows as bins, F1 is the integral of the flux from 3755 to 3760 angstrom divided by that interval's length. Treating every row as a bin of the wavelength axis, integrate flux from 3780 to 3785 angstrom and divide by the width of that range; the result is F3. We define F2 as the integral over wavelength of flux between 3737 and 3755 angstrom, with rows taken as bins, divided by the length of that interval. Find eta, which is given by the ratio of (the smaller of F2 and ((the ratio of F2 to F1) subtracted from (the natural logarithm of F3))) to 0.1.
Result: 19.8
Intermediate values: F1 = 15.0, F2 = 12.5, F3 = 16.6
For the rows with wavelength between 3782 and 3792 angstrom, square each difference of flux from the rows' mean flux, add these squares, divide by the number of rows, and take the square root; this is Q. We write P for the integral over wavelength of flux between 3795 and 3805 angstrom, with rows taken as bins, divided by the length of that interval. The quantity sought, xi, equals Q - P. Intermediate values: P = 12.9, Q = 0.87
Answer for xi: -12.0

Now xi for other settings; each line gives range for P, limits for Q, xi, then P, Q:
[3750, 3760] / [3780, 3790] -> -12.2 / 13.0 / 0.73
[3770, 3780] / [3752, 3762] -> -13.0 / 14.5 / 1.48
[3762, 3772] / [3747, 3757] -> -10.9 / 13.5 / 2.62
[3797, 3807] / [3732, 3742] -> -11.3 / 13.2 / 1.93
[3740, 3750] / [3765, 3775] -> -12.7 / 13.8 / 1.11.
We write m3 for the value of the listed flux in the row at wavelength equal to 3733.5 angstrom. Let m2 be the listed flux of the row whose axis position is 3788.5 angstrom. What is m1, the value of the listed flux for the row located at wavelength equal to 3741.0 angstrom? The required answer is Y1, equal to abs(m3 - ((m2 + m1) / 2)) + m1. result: 13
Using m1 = 12.8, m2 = 14.9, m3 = 13.8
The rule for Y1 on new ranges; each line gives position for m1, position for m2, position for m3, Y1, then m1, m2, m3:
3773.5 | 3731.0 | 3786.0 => 16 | 14.2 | 14.5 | 16.1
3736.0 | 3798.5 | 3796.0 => 13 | 8.74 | 10.4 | 13.9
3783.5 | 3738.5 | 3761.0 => 18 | 16.9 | 10.9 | 12.8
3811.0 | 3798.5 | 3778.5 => 20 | 18.4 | 10.4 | 15.8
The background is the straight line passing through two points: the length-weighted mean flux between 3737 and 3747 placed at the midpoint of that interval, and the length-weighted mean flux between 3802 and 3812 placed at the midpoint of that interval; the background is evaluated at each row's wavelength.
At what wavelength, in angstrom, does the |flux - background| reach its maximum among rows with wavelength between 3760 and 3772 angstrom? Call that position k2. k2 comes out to 3771.0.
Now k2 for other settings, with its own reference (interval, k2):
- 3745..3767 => 3751.0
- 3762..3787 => 3771.0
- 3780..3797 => 3796.0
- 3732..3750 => 3736.0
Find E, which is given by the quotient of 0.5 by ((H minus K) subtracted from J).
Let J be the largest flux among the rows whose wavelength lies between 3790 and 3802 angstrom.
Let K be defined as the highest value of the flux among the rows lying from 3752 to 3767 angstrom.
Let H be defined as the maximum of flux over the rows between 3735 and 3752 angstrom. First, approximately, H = 15.9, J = 17.2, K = 16.1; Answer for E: 0.029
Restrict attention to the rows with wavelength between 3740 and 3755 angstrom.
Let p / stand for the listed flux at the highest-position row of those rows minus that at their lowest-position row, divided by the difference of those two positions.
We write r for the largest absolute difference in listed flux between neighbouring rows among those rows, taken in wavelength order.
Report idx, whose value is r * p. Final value -0.16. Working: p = -0.04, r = 4.0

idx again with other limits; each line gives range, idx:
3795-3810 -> 1.29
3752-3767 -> 0.49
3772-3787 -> 0.27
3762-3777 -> 0.25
